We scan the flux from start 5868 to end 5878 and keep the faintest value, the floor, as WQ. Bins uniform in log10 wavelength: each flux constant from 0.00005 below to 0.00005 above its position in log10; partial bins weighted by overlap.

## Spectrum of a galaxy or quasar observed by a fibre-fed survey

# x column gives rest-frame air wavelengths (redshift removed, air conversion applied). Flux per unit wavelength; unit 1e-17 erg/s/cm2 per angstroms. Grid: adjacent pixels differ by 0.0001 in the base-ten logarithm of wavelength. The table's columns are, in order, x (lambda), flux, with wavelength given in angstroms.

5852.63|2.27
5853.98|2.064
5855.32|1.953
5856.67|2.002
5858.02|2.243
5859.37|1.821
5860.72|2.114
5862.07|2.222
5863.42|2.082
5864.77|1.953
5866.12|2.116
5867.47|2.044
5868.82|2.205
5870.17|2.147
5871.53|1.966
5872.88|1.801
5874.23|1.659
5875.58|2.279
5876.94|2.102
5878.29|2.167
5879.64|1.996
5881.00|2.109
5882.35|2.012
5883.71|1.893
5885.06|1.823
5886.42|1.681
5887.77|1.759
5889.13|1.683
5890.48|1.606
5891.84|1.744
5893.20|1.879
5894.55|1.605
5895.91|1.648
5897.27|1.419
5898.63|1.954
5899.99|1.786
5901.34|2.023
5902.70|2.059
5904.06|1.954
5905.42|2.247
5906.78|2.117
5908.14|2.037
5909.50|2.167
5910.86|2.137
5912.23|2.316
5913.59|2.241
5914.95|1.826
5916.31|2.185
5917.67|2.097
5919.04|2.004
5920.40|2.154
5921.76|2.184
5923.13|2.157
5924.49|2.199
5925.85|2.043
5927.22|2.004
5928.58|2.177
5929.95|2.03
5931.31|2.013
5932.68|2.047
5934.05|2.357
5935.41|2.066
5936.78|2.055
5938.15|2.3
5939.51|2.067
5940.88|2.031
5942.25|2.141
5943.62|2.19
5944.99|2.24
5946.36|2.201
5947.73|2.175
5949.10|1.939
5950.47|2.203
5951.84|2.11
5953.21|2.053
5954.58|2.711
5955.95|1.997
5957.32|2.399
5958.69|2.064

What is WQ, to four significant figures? 1.659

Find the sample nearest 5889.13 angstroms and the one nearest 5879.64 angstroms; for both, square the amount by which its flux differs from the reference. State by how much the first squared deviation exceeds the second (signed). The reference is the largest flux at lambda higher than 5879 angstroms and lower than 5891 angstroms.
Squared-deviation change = 0.17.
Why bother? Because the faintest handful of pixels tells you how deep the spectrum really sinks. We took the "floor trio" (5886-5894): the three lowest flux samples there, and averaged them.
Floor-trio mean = 1.66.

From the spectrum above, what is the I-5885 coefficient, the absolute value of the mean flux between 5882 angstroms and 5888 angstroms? 1.83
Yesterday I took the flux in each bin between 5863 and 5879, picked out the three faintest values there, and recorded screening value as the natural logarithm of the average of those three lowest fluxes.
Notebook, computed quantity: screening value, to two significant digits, 0.59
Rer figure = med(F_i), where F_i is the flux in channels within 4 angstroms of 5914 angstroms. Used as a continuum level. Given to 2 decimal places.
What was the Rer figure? 2.16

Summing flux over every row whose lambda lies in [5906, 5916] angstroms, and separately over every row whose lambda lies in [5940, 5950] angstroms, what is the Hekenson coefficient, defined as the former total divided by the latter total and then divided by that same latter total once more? 0.0667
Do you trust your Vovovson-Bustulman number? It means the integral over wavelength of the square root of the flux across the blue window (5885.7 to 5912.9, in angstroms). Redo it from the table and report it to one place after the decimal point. 37.3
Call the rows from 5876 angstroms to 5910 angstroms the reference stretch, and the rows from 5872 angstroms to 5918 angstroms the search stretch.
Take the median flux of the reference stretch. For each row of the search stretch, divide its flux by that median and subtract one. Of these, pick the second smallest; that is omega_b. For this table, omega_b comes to -0.179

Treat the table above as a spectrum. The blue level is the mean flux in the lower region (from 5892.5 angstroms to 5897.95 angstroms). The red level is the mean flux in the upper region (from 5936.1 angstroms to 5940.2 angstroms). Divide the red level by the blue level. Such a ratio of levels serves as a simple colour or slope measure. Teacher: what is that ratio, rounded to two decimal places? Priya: 1.31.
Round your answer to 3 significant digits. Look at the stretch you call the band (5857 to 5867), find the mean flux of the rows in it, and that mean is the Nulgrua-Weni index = 2.08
